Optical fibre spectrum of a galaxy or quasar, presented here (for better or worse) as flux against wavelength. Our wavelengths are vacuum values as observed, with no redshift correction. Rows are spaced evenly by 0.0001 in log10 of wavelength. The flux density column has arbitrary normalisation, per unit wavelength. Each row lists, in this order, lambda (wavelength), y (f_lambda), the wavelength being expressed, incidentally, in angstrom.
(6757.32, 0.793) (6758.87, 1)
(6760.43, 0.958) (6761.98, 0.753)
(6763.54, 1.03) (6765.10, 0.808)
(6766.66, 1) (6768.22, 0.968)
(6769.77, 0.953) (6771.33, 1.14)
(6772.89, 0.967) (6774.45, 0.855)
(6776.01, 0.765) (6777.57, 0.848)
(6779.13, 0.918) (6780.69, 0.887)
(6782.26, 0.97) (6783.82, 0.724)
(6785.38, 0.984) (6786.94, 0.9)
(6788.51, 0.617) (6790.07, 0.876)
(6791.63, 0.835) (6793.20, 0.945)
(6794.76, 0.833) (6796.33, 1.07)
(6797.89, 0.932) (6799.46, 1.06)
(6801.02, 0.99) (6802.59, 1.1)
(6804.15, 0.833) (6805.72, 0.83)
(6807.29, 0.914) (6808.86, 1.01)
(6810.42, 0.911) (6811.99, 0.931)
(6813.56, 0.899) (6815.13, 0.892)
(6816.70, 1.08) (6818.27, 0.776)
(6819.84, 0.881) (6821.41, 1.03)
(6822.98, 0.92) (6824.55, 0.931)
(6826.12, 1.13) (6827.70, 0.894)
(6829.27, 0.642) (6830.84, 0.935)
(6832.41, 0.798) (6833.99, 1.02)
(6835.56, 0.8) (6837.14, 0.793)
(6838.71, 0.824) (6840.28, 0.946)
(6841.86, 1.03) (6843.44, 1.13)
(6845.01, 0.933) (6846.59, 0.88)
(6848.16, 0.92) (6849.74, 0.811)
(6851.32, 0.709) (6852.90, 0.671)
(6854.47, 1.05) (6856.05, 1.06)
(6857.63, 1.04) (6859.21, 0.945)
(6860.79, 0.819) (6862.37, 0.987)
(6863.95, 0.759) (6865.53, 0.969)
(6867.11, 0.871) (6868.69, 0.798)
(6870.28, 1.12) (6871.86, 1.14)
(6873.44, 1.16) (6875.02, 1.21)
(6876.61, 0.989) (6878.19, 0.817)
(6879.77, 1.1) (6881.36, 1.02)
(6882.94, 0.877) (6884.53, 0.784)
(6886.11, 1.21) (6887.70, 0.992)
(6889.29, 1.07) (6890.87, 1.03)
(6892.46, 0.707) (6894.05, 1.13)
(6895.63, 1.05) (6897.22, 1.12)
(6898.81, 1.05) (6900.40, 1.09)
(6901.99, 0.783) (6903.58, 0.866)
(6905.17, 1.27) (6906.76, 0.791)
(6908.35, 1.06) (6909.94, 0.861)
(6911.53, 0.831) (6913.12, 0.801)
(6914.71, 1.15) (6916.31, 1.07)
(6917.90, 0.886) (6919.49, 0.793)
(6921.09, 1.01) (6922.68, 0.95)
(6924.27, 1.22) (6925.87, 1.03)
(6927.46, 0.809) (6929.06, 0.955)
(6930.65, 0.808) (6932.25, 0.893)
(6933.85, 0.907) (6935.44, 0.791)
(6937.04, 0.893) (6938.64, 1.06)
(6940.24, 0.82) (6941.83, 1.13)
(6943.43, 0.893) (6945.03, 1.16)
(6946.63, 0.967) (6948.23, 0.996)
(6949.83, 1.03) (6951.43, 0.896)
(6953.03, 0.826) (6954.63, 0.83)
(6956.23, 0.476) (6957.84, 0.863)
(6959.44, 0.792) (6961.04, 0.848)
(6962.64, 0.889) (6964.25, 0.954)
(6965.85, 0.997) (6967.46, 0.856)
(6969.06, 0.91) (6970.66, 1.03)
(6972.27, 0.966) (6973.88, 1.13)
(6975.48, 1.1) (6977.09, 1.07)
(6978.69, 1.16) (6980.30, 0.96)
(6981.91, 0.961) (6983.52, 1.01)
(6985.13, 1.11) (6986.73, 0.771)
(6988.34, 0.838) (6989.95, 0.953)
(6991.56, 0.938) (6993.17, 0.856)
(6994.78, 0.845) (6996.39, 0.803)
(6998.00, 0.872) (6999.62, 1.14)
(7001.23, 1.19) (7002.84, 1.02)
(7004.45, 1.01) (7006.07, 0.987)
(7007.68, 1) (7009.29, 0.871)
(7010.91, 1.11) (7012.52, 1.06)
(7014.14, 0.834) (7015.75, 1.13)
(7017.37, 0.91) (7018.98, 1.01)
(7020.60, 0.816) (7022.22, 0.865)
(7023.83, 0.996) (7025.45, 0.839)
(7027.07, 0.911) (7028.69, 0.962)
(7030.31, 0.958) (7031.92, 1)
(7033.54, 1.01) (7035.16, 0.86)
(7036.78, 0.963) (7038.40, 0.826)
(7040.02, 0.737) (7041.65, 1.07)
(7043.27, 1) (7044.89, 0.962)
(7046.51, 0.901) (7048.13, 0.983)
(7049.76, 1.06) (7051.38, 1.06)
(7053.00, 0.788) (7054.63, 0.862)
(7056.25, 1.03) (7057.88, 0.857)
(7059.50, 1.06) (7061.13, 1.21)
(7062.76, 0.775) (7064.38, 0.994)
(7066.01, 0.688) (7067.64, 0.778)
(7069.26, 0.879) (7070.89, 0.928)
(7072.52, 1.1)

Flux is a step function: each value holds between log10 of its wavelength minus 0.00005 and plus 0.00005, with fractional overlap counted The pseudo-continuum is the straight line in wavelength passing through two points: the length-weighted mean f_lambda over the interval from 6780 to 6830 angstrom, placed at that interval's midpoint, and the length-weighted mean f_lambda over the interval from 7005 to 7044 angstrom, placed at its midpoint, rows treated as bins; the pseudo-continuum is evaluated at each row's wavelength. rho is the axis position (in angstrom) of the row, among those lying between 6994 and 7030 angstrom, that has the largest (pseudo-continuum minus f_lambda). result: 6996.39 angstrom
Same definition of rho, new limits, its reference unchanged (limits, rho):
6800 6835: 6829.27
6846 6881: 6852.90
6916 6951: 6935.44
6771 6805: 6788.51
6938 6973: 6956.23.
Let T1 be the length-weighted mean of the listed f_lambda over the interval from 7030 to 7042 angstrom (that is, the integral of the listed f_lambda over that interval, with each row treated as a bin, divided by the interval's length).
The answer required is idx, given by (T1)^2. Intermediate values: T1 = 0.92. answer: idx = 0.85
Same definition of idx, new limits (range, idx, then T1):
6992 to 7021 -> 0.94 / 0.97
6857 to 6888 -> 0.96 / 0.98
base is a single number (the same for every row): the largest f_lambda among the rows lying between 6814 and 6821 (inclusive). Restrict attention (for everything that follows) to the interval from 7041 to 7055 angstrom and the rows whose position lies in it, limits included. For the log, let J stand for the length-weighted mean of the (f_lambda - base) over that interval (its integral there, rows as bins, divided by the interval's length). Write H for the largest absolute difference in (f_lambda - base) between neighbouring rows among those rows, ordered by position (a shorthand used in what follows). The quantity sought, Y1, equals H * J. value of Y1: -0.031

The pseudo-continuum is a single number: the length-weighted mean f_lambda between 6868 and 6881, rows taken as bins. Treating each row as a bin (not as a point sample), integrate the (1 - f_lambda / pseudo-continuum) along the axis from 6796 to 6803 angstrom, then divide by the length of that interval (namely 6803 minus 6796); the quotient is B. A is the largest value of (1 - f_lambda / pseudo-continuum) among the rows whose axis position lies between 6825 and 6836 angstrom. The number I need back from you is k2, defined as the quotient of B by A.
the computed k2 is 0.05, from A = 0.384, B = 0.018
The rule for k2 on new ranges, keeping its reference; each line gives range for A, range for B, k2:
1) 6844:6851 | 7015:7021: 0.29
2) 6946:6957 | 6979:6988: 0.13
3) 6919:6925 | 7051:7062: 0.26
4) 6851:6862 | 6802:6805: 0.24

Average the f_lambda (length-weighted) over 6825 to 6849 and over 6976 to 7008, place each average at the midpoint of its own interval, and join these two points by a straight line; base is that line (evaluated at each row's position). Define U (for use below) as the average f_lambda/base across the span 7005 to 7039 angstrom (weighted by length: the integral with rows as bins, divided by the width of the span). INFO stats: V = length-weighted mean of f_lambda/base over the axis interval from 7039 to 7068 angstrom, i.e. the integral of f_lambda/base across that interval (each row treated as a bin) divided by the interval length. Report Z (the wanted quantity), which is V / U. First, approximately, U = 0.96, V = 0.94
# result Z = 0.97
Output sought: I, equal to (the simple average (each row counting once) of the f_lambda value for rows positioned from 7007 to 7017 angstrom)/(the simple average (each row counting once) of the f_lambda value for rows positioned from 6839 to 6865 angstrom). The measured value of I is 1.09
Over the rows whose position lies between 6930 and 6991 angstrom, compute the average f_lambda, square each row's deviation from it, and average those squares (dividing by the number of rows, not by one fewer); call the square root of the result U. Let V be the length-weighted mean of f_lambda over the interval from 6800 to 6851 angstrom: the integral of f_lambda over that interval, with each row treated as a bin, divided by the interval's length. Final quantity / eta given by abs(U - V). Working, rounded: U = 0.133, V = 0.92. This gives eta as 0.785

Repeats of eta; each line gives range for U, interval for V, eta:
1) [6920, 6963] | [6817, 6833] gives 0.758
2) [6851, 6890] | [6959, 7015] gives 0.815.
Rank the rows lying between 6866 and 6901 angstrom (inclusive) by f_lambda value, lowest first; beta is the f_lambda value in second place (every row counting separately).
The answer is 0.784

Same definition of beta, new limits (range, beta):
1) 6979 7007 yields 0.803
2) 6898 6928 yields 0.791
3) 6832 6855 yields 0.709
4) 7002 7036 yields 0.834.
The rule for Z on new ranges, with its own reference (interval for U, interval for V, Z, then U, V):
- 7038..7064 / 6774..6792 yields 1.00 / 0.95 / 0.95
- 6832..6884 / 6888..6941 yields 0.99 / 1.02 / 1.01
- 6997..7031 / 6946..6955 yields 0.98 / 0.99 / 0.97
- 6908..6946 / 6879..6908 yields 1.07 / 1.00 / 1.07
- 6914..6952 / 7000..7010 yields 1.03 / 1.01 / 1.04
